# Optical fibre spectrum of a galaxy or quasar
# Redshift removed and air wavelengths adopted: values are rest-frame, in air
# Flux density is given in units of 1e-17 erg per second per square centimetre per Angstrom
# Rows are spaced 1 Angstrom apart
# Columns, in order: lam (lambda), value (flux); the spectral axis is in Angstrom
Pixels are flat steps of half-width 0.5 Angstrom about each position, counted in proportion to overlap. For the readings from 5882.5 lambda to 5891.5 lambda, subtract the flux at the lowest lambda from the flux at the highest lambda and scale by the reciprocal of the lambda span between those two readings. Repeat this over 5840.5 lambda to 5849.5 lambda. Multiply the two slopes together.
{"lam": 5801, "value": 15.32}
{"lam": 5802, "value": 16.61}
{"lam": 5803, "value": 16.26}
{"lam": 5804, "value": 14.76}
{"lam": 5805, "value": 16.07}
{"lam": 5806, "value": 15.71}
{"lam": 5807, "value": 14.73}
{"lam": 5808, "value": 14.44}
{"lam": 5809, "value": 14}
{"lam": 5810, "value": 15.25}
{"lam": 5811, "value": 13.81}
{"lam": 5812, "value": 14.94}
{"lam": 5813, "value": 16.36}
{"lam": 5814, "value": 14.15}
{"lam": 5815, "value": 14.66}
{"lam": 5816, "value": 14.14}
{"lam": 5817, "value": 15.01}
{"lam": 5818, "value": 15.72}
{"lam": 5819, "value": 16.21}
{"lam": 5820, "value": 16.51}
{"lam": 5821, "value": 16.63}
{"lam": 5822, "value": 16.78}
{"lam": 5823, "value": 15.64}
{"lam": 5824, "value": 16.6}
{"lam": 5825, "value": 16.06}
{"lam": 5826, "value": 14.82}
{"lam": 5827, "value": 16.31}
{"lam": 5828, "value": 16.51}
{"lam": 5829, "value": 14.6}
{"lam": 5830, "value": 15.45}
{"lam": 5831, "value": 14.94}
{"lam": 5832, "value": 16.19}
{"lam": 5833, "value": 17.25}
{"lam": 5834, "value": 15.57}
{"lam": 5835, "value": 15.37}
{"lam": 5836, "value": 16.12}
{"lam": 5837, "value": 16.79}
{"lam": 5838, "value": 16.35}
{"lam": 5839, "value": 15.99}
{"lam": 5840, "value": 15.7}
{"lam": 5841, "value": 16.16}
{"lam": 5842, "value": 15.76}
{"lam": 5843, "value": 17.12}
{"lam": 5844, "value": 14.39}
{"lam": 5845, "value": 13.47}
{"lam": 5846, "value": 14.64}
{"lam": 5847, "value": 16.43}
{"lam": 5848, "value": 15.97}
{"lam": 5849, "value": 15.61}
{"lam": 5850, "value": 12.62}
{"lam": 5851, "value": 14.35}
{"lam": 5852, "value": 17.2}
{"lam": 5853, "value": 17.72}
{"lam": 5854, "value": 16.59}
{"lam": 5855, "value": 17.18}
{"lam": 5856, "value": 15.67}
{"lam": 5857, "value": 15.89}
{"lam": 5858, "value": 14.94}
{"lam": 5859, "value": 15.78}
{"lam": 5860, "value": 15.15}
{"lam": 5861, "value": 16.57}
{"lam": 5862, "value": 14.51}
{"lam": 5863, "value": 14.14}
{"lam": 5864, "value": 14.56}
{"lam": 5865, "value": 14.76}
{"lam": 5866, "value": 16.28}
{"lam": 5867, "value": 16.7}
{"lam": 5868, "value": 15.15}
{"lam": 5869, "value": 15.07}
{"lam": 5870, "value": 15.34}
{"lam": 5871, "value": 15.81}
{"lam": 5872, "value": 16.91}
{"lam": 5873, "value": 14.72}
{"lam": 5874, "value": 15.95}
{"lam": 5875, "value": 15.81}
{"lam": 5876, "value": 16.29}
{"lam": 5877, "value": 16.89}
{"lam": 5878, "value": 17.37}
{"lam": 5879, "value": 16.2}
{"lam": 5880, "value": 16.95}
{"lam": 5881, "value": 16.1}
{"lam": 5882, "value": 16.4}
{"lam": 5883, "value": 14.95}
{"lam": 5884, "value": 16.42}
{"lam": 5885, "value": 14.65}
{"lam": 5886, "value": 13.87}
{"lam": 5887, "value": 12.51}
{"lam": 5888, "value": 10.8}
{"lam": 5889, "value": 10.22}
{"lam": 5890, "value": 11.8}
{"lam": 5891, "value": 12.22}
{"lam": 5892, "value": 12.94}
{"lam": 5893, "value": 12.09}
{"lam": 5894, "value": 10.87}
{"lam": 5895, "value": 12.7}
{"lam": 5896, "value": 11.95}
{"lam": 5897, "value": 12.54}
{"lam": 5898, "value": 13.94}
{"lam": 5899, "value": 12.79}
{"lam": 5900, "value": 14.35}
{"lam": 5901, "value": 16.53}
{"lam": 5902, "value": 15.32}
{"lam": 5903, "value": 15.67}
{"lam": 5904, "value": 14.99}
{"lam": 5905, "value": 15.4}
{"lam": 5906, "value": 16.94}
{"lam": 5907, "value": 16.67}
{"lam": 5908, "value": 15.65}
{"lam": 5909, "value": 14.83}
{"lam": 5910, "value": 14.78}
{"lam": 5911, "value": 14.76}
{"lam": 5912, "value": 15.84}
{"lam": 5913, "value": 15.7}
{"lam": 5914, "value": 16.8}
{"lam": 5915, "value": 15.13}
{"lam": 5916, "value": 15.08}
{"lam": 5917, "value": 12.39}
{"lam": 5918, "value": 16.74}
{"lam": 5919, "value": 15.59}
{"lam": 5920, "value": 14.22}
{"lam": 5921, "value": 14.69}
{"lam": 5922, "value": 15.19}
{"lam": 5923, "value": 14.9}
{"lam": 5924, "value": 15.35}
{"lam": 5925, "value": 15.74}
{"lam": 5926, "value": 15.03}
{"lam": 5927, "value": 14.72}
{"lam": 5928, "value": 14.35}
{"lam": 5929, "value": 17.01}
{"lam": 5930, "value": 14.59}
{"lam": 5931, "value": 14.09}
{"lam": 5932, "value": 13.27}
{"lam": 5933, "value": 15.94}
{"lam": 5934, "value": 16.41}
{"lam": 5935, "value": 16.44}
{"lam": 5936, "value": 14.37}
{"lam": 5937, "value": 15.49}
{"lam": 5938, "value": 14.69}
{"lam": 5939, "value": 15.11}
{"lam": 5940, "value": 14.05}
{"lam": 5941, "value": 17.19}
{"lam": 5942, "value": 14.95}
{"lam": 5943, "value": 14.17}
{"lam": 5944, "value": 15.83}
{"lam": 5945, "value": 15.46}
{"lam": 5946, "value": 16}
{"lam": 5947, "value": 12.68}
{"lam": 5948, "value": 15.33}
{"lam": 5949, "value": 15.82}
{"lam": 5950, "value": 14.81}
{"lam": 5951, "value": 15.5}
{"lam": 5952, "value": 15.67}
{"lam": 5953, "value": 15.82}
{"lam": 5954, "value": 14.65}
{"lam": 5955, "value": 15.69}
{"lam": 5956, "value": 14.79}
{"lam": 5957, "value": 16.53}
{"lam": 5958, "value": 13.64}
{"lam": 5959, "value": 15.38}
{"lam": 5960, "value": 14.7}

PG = 0.023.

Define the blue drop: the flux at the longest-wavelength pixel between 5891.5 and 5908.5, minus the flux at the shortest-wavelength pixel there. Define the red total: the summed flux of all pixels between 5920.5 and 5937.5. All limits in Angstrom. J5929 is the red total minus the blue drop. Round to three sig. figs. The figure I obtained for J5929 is 255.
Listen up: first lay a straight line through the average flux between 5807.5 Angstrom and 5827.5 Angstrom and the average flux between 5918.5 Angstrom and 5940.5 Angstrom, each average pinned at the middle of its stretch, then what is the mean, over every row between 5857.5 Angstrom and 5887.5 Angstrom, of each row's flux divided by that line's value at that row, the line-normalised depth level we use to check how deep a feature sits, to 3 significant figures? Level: 1.02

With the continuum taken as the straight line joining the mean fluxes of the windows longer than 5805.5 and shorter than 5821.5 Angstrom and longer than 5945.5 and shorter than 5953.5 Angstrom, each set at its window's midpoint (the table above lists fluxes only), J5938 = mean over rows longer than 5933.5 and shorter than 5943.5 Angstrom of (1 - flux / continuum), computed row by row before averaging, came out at -0.006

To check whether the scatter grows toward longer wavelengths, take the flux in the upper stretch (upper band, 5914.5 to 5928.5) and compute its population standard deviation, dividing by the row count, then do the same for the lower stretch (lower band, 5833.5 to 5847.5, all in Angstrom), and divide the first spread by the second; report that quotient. 1.0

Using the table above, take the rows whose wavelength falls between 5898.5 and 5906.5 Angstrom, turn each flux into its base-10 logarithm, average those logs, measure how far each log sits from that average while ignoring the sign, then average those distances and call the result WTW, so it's 0.026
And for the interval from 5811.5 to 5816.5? 0.018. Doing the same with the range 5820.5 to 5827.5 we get 0.014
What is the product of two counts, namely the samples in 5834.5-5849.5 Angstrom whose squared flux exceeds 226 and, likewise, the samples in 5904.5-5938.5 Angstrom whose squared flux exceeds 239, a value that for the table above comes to 168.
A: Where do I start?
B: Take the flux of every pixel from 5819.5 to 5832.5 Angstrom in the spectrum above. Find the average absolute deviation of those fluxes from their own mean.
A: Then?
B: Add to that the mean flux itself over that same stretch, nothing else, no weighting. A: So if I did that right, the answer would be 16.6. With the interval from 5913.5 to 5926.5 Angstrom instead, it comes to 15.8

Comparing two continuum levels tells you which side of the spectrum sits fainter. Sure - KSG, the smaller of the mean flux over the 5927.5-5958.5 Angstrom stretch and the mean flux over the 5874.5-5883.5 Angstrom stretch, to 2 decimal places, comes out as 15.17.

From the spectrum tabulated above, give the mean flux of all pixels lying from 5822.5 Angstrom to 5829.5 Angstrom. 15.8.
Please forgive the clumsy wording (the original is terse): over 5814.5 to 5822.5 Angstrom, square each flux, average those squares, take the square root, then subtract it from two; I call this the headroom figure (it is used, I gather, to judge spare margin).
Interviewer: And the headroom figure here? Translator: -13.7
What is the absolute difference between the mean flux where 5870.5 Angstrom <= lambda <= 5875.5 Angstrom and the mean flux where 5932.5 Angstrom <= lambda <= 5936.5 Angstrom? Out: 0.05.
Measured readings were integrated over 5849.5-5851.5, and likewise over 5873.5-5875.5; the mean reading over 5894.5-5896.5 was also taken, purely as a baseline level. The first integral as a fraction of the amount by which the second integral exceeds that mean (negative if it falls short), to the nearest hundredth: 1.39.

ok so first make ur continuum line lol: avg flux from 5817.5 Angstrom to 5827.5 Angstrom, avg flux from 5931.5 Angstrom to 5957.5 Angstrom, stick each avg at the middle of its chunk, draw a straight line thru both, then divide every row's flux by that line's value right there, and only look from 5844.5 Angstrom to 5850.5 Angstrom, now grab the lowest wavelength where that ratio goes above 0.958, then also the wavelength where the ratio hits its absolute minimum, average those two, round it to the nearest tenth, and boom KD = 5848.5 Angstrom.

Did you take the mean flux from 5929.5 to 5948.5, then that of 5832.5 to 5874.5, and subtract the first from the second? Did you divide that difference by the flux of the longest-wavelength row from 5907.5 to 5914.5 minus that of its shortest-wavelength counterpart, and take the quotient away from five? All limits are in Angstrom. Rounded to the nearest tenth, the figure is 4.5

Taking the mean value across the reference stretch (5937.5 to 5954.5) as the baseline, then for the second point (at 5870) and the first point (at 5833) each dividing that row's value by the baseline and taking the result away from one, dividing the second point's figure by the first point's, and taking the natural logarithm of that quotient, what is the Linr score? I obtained -2.5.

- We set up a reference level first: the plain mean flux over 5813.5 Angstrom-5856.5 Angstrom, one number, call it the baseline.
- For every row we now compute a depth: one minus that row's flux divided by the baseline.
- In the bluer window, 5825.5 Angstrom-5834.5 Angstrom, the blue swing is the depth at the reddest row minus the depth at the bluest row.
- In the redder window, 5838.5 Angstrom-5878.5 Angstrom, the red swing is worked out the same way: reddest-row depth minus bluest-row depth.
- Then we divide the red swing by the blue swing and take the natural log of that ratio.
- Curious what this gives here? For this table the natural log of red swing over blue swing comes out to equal 0.61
